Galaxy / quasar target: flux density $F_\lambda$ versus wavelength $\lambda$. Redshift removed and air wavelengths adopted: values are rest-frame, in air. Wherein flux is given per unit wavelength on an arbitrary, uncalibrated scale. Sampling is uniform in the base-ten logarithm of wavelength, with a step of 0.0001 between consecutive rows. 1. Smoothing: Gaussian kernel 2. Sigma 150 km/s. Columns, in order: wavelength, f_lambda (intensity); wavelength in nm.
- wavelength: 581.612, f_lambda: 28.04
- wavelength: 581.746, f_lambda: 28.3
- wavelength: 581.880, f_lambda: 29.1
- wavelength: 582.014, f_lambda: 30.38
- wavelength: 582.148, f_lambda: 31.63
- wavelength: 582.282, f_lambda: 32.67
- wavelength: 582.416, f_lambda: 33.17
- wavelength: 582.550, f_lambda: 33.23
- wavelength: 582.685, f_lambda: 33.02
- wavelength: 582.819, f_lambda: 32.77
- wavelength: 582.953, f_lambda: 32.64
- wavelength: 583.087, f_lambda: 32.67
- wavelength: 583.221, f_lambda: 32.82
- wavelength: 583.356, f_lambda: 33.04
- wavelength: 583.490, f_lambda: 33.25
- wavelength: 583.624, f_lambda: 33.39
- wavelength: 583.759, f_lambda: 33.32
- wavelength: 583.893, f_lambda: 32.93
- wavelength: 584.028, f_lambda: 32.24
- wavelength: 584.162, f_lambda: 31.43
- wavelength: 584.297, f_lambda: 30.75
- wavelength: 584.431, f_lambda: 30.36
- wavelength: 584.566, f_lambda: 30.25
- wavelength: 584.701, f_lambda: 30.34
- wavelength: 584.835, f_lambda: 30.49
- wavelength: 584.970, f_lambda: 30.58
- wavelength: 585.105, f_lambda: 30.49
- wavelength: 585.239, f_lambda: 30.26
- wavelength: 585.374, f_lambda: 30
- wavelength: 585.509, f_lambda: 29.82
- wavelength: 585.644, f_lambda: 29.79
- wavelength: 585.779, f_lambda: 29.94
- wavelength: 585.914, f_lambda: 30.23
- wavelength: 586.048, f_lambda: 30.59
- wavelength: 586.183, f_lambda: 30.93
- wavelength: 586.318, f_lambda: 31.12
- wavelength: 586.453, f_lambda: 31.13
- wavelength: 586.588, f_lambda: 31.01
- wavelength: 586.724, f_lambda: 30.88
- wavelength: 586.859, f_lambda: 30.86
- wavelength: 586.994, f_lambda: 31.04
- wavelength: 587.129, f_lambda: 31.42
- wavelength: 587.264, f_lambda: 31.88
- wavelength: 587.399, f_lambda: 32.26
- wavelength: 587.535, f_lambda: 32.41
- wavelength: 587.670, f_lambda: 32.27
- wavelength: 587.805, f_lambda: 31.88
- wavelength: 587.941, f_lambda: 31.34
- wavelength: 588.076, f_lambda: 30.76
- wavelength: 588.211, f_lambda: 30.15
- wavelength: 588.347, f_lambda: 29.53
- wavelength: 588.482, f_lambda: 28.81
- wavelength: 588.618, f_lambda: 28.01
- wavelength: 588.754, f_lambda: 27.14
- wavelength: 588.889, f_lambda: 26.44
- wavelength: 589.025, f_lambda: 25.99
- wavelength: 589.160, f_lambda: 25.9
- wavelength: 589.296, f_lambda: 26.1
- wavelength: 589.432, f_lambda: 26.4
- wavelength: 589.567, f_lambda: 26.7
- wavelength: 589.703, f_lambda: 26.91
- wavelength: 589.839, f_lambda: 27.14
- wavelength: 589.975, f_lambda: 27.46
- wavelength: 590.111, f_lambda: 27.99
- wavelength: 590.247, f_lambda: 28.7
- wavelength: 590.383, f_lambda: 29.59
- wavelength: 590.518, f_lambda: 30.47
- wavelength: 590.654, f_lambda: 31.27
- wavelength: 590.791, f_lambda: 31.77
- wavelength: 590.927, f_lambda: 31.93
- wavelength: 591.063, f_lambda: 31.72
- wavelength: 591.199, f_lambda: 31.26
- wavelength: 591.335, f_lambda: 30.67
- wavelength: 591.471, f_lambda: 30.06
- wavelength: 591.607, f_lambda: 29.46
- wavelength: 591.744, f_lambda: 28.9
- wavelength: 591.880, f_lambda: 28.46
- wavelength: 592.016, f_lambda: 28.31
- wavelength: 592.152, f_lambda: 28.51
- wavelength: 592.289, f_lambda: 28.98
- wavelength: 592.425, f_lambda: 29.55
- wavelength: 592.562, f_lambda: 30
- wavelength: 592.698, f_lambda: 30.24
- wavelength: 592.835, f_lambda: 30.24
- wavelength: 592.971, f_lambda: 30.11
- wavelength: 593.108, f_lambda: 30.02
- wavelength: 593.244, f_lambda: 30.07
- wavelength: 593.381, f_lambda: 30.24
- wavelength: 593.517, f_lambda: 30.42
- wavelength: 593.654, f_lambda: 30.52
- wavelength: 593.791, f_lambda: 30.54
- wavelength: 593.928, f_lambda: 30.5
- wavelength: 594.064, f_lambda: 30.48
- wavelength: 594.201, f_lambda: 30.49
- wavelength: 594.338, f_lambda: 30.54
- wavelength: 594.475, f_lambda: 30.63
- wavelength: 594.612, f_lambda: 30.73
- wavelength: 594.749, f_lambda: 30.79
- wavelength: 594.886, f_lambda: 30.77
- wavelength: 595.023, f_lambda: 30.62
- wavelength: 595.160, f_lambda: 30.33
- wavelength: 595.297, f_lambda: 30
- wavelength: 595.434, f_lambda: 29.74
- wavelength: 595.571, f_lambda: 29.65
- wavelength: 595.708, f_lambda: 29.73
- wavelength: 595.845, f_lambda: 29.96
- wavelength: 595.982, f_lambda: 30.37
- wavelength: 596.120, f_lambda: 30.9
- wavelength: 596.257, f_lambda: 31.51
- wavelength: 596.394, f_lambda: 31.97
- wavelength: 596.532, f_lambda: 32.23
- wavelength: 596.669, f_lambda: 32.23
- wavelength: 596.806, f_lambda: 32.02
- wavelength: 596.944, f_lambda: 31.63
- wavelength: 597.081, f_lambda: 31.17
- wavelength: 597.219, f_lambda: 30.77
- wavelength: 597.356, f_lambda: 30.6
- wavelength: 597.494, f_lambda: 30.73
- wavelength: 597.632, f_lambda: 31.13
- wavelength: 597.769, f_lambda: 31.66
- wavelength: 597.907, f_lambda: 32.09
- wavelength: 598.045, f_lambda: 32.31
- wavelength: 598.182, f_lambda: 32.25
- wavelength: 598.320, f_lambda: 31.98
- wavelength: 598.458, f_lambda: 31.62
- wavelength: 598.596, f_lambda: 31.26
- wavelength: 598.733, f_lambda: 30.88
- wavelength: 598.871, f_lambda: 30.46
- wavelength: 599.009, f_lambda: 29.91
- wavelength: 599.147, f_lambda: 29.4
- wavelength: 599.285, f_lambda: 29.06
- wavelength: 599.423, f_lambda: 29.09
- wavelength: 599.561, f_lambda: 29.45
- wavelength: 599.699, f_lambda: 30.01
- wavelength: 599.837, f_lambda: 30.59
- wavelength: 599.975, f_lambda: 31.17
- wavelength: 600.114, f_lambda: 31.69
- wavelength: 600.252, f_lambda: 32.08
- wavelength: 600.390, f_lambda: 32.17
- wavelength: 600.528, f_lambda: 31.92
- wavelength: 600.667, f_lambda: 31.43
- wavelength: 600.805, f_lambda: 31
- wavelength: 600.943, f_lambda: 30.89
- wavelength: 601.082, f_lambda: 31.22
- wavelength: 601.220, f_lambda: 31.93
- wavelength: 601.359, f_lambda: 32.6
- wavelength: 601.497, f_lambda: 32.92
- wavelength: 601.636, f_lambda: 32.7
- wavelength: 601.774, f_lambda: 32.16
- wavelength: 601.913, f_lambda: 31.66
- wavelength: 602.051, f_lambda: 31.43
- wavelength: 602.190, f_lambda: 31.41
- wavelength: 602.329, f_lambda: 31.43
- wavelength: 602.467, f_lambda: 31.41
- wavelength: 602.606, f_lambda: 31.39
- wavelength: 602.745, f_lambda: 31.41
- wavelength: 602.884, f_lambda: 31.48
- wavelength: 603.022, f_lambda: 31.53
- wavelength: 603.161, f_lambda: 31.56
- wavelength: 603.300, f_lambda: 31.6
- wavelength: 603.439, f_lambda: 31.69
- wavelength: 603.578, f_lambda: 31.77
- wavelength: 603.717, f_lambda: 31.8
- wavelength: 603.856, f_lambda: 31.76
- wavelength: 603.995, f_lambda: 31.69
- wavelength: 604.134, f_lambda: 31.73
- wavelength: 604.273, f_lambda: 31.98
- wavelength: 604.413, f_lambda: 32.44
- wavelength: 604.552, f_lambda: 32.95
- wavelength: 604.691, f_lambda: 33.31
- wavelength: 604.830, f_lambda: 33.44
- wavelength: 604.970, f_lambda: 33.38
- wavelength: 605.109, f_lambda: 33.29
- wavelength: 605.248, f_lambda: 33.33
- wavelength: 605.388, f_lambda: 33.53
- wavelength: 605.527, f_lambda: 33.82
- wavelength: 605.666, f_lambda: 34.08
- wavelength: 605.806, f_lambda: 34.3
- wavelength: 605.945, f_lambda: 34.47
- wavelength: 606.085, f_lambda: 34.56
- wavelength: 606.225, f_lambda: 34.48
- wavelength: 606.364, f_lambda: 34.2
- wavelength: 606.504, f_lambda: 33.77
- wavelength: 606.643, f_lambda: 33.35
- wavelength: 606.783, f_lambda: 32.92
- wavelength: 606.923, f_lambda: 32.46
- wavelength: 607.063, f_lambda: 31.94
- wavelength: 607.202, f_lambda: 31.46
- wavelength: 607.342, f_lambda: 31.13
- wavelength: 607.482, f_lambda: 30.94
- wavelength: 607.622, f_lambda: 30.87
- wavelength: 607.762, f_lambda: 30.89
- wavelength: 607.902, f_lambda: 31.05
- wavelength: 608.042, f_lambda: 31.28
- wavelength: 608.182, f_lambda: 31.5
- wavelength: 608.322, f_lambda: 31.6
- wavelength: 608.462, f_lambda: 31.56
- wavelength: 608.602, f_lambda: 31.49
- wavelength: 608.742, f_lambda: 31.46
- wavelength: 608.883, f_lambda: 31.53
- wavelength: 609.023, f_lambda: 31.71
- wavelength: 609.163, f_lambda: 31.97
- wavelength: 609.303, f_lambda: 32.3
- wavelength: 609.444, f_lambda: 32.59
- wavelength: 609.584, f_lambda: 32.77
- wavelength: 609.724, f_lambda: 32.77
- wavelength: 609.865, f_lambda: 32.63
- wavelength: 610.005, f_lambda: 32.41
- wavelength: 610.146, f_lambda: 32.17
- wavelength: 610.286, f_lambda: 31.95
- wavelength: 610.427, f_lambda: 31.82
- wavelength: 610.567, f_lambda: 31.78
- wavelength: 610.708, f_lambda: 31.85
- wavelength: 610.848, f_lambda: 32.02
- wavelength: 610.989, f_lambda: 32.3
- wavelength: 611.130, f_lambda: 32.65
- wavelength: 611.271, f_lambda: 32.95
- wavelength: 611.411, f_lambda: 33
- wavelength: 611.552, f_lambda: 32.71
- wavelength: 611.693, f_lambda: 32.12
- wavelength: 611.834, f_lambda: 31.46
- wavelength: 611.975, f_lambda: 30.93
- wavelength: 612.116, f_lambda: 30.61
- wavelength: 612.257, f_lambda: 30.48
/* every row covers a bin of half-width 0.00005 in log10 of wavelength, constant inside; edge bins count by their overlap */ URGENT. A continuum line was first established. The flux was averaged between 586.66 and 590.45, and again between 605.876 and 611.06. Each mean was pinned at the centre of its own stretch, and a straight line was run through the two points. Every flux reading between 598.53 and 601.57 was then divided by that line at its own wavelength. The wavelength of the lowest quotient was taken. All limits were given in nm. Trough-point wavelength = 599.285 nm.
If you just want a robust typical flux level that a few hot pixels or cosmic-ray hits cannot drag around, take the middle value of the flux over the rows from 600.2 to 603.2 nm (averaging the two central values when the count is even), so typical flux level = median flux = 31.5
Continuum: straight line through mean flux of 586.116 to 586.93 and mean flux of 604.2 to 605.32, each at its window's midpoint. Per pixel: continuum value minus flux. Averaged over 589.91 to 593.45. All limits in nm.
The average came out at 1.7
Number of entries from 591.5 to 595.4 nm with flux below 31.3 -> 28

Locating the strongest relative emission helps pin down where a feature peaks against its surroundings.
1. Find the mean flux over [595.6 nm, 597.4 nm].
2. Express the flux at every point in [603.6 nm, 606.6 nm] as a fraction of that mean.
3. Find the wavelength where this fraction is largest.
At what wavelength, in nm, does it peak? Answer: 606.085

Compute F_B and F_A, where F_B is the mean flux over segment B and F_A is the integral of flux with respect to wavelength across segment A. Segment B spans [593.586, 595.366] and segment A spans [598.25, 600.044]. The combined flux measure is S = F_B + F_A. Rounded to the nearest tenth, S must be 85.0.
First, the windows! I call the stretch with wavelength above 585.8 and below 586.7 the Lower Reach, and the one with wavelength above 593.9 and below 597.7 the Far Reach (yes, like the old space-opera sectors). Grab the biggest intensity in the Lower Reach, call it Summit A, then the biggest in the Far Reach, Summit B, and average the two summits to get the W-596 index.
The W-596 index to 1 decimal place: 31.7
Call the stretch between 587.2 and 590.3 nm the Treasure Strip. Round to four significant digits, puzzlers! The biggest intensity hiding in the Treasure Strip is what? 32.41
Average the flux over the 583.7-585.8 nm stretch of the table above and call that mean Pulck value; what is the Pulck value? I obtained 30.8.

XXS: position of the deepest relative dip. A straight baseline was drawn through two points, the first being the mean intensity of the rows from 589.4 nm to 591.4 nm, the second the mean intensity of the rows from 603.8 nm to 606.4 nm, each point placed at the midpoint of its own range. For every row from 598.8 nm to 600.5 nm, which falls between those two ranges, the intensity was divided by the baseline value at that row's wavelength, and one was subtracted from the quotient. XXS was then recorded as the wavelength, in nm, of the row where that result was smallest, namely 599.423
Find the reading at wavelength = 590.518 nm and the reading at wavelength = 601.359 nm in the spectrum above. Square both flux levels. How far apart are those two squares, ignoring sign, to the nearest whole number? 134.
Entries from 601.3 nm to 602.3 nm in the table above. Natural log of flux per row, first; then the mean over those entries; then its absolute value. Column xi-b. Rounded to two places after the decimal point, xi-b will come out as 3.47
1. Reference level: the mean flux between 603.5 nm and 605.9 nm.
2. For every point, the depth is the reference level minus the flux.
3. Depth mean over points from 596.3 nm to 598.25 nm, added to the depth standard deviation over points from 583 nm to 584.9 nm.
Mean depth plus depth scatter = 2.5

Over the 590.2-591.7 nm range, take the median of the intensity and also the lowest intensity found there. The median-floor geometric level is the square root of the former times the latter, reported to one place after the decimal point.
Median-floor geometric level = 29.7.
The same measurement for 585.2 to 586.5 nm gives 30.0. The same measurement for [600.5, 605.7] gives 31.3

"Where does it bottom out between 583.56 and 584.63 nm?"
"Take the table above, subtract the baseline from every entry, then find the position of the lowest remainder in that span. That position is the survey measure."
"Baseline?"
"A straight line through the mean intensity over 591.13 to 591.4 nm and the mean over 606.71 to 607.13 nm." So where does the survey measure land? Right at 584.566 nm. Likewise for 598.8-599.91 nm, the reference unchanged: 599.285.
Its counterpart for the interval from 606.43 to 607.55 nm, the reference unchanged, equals 607.482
